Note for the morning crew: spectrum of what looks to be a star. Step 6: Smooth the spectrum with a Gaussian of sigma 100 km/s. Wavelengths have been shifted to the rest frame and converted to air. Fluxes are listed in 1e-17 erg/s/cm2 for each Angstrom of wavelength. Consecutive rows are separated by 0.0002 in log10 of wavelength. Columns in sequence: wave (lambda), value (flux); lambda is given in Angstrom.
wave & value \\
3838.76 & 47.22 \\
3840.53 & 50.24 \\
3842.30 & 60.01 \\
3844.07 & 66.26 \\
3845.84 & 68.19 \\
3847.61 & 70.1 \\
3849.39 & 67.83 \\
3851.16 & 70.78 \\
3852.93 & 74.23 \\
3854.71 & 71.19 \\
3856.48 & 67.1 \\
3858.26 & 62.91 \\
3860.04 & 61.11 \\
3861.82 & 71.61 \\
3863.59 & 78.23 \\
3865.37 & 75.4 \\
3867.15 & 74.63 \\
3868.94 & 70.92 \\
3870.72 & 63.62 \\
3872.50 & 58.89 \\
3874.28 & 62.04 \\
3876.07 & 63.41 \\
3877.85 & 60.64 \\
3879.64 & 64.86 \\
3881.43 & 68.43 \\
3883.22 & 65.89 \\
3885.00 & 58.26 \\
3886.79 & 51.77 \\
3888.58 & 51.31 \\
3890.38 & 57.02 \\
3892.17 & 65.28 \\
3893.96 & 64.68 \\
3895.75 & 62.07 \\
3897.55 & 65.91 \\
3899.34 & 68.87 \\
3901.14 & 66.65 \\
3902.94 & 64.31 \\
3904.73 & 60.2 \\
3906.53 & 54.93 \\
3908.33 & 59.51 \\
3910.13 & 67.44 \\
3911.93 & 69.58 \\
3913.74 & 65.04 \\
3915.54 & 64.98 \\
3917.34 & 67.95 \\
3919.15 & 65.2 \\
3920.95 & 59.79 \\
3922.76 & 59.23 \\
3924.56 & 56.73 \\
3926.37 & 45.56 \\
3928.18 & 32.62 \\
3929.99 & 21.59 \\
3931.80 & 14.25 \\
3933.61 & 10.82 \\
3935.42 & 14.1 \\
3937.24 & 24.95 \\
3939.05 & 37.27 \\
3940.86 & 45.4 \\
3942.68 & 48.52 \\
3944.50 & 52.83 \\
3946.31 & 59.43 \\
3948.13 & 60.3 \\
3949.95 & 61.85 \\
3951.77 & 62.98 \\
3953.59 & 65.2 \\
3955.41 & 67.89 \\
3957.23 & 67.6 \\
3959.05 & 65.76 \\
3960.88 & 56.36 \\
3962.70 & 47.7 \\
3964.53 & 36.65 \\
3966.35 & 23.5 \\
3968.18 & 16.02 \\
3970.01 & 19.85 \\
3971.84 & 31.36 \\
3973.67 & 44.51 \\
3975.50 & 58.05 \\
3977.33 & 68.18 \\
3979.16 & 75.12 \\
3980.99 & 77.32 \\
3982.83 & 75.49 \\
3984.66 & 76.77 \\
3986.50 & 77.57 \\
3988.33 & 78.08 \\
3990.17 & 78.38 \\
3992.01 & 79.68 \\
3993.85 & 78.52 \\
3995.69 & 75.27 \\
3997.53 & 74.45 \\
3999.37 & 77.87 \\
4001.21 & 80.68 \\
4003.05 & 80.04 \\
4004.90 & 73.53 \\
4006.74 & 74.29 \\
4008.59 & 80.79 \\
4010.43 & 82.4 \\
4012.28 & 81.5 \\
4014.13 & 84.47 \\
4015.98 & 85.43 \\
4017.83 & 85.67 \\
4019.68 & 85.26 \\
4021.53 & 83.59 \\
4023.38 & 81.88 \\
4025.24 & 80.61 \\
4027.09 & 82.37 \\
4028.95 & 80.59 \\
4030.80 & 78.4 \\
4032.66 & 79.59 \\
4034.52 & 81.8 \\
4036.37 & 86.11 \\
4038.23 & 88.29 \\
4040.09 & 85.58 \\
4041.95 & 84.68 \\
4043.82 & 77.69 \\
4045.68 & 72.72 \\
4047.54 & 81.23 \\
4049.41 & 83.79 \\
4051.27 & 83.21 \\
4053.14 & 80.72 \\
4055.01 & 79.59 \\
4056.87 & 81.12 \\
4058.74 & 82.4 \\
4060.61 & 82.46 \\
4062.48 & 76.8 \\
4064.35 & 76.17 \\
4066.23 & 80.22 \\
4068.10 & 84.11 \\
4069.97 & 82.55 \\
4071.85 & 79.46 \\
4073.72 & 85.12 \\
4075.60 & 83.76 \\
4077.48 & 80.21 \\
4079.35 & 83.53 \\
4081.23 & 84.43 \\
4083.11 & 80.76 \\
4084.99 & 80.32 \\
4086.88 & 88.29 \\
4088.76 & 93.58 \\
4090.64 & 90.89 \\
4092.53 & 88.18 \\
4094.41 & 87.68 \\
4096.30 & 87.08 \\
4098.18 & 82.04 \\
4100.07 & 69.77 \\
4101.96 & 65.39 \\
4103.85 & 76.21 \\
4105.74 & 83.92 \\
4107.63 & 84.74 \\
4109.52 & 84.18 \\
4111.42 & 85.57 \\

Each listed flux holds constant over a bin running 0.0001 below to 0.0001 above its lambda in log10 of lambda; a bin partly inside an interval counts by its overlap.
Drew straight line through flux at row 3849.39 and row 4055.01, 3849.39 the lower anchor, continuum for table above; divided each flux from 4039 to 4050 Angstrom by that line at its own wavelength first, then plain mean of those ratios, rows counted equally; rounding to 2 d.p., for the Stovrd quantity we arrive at 1.02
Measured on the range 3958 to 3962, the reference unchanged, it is 0.82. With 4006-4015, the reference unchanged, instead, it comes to 1.05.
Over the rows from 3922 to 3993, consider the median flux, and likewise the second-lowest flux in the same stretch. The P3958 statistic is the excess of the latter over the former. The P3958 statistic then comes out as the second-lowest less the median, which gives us -43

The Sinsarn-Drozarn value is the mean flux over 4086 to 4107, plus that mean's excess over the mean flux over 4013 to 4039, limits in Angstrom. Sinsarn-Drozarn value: 83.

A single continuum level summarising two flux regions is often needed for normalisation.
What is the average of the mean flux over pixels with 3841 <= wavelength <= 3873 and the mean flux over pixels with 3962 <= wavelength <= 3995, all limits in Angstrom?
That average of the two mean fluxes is 63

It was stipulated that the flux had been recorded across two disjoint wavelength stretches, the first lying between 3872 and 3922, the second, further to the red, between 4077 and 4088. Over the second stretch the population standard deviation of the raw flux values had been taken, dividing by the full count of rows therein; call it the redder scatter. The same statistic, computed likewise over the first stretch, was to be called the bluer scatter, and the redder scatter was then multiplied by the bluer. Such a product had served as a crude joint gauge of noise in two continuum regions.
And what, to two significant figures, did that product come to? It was 14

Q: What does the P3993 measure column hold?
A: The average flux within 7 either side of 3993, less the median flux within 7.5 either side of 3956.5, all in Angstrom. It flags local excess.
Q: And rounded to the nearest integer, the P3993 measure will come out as 13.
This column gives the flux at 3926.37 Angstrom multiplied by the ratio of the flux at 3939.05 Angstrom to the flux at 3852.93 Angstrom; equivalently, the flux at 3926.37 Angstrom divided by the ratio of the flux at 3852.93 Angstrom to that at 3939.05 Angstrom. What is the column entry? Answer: 23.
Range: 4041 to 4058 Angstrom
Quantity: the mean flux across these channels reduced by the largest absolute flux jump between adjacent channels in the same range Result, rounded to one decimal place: 72.0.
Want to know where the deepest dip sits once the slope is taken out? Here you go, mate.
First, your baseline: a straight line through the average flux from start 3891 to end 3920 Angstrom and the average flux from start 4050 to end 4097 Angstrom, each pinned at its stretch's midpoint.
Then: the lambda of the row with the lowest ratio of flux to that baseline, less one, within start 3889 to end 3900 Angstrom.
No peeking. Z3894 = 3890.38 Angstrom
